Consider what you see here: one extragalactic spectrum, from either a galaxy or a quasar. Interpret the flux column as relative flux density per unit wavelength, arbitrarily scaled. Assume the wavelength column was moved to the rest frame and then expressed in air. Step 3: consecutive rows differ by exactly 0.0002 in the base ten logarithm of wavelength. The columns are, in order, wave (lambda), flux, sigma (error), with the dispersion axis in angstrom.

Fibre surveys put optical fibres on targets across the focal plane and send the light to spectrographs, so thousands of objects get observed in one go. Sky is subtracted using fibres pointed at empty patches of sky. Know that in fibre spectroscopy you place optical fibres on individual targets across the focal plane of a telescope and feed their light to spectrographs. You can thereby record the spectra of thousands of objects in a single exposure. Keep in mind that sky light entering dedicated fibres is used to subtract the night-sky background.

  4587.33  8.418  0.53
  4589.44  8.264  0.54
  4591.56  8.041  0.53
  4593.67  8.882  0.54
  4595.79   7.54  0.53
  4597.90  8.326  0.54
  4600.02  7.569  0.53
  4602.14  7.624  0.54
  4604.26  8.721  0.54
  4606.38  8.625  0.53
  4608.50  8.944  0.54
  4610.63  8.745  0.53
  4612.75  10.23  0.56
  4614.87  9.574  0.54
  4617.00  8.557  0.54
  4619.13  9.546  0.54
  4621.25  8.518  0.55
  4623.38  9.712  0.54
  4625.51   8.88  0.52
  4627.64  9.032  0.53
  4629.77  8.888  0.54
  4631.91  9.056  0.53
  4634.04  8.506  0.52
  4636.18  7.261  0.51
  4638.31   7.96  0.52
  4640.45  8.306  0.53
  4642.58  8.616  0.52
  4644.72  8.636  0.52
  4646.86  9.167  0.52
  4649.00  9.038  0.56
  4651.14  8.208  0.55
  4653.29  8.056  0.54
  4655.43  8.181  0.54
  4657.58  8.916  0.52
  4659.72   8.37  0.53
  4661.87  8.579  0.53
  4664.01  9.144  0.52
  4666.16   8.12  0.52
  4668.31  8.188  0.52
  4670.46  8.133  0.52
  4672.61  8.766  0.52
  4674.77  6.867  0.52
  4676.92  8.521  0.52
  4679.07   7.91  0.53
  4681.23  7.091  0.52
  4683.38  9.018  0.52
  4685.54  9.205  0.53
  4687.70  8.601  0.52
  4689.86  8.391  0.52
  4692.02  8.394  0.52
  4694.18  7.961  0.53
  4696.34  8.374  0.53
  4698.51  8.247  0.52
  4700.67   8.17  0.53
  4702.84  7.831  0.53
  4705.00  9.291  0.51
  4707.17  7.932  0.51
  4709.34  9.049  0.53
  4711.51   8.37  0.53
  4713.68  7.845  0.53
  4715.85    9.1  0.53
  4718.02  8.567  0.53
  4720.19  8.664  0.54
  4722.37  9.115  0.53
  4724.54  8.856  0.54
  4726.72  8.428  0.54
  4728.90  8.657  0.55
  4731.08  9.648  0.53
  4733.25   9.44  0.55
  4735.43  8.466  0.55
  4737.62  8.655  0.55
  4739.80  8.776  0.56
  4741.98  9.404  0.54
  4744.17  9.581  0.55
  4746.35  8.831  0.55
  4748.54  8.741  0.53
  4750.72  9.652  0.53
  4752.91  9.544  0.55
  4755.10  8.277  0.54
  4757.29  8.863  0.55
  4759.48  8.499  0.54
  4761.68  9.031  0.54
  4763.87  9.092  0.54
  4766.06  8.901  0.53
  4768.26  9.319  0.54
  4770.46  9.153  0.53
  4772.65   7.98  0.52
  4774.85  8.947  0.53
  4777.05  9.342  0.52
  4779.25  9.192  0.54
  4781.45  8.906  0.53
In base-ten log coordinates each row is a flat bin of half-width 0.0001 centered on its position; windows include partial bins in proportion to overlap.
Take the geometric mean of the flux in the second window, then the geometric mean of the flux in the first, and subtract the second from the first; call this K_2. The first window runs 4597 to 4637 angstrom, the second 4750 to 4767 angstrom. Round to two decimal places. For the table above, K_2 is -0.25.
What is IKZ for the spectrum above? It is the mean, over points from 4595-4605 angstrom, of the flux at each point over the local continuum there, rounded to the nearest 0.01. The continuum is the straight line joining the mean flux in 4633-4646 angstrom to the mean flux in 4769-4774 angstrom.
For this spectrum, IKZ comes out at 0.98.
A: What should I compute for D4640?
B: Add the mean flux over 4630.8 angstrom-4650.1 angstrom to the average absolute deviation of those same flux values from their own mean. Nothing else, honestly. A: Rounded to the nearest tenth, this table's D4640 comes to 8.9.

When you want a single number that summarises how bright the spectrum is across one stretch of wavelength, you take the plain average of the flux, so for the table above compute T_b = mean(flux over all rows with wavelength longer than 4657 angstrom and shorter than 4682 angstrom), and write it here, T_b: 8.22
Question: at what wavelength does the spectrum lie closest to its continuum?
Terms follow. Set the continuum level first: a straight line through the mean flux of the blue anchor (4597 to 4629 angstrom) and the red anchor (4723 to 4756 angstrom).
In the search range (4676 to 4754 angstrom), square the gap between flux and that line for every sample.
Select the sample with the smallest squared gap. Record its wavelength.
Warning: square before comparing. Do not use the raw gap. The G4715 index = 4709.34 angstrom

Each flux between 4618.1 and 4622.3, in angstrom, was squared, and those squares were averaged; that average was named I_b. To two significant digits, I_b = 82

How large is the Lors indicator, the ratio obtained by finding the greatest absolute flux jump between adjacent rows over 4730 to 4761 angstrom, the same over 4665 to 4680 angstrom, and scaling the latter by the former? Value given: 1.5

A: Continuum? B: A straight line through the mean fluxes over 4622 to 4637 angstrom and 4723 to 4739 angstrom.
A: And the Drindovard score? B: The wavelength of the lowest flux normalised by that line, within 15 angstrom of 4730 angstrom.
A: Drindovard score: 4726.72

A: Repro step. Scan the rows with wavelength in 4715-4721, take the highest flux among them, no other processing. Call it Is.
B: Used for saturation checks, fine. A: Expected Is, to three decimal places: 9.100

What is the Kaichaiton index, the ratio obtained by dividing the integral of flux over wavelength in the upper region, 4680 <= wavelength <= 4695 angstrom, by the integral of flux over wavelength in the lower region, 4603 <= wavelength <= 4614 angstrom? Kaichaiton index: 1.3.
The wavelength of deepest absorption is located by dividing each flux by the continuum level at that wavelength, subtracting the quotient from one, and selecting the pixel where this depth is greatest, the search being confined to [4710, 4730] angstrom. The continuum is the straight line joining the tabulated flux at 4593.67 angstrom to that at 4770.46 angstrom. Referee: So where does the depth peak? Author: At 4713.68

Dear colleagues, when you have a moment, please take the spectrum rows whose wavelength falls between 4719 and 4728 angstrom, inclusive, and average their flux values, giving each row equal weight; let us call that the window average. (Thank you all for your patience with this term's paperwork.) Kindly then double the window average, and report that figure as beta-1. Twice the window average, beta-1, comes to 17.5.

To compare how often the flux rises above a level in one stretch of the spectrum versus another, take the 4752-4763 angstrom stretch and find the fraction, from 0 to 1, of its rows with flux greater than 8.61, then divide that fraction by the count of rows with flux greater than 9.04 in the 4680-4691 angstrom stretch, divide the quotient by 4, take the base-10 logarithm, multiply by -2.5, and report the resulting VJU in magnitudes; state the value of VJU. 2.06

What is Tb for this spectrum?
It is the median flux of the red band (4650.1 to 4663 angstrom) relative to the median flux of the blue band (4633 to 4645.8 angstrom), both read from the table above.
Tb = 0.99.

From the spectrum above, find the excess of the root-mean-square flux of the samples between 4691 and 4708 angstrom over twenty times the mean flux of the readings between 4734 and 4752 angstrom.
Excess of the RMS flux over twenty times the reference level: -172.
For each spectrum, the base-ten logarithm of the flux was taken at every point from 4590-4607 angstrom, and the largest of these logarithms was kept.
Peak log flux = 0.95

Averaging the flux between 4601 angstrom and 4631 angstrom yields 8.97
